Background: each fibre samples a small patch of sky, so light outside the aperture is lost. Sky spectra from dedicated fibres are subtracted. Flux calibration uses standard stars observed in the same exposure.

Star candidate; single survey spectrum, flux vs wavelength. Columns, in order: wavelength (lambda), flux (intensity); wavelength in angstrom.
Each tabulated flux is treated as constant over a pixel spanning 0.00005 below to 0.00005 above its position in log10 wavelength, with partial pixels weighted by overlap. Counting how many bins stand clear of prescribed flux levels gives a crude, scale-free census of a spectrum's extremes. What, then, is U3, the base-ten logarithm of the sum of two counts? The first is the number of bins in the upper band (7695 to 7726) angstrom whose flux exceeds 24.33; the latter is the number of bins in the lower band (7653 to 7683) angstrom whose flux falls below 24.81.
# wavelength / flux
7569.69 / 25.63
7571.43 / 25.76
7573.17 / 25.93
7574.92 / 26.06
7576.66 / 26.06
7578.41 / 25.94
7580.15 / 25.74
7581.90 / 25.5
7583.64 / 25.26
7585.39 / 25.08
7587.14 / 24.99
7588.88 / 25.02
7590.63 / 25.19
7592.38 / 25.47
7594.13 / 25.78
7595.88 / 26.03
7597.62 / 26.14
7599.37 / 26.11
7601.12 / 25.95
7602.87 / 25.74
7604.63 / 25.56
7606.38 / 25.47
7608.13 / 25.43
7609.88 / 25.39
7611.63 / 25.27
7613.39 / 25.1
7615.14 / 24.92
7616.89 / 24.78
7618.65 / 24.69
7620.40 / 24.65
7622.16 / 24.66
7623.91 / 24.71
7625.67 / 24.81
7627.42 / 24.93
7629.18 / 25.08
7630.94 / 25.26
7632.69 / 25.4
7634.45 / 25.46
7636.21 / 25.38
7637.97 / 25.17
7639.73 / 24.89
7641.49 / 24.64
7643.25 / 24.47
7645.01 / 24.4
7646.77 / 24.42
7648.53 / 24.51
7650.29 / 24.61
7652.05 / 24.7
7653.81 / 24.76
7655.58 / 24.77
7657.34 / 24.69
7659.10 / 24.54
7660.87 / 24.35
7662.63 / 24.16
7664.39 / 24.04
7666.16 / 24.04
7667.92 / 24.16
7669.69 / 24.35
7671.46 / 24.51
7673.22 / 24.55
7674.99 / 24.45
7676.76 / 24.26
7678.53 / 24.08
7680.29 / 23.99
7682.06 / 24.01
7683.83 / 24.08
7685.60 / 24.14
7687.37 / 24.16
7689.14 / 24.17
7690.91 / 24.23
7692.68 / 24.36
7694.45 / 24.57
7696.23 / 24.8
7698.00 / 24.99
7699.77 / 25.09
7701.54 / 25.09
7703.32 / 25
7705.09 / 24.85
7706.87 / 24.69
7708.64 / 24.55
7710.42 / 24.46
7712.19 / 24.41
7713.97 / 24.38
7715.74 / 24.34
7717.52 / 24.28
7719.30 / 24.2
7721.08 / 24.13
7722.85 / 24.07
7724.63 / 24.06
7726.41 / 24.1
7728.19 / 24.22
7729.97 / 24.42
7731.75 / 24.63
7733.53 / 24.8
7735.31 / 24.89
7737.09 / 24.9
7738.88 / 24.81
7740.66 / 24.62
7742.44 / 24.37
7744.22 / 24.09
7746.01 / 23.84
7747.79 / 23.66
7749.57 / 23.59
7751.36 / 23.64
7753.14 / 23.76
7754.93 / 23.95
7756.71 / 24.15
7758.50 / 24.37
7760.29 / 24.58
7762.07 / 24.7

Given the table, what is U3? 1.46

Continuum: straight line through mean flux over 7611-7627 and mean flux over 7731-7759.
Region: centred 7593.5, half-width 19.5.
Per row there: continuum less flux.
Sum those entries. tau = -14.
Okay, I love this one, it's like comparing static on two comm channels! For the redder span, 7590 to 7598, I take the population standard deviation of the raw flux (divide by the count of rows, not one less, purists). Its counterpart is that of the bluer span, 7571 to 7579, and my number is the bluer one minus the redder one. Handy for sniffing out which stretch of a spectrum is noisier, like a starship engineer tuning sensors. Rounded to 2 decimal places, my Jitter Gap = -0.24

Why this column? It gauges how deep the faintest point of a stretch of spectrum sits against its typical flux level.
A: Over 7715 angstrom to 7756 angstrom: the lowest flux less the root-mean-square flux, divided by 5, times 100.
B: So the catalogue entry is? -13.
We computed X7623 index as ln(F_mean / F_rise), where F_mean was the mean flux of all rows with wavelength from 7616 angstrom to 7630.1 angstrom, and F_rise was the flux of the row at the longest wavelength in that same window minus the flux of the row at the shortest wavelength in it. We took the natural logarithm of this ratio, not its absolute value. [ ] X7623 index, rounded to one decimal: 4.4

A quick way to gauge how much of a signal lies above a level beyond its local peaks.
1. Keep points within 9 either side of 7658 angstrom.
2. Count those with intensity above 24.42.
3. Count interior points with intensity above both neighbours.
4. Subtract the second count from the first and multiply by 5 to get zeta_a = 25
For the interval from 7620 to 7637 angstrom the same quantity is 45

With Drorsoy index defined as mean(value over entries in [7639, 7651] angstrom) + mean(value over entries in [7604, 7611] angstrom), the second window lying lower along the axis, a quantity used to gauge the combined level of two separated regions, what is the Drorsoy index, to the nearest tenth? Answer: 50.0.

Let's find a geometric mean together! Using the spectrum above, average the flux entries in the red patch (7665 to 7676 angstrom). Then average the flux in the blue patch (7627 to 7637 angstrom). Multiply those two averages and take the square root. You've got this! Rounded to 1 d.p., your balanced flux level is 24.8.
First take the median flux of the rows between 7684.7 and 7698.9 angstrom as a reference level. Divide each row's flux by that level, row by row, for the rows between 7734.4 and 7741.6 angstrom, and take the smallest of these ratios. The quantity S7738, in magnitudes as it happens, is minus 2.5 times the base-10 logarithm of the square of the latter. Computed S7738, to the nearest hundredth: -0.03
